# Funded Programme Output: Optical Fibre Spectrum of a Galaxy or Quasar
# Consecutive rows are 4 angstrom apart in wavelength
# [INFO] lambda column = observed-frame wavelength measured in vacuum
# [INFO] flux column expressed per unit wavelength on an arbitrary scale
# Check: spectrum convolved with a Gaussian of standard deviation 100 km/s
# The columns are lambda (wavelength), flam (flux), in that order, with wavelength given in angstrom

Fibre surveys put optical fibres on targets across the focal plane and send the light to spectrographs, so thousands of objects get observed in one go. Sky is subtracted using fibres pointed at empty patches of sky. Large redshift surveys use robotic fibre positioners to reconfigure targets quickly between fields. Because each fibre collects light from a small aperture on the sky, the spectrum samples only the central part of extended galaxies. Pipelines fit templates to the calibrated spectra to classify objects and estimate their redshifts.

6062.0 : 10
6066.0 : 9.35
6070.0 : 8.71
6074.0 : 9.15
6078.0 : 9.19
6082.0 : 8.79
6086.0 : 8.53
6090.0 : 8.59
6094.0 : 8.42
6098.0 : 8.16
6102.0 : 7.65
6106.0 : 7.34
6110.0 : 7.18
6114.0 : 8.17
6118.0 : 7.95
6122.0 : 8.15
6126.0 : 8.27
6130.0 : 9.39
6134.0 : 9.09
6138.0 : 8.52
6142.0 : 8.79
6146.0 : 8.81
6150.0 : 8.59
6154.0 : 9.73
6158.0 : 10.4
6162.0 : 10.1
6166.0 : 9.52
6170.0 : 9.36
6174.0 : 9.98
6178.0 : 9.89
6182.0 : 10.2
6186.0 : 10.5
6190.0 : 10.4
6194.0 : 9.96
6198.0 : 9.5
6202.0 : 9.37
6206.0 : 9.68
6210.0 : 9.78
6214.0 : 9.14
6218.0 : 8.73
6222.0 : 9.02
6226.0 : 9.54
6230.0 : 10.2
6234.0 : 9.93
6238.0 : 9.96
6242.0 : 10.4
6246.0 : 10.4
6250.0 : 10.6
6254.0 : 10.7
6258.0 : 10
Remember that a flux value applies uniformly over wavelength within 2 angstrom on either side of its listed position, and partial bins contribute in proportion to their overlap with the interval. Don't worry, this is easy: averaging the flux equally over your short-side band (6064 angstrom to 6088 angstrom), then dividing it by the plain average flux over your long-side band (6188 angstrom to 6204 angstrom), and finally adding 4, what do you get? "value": 4.91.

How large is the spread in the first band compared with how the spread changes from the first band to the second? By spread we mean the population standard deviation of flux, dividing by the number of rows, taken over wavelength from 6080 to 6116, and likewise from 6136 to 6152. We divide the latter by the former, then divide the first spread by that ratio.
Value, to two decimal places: 2.34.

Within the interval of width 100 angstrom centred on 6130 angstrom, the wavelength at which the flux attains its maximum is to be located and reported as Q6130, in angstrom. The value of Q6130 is 6158.0 angstrom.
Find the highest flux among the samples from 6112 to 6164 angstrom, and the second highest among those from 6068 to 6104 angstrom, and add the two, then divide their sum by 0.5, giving 39.1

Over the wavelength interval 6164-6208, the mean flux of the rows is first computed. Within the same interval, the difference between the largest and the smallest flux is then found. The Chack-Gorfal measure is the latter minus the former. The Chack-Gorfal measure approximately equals -8.7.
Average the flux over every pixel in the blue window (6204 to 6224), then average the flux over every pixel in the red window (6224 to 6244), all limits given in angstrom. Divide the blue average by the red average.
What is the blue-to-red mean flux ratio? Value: 0.93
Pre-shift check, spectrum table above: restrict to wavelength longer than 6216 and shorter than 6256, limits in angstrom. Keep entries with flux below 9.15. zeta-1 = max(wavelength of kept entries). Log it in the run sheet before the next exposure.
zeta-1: 6222.0 angstrom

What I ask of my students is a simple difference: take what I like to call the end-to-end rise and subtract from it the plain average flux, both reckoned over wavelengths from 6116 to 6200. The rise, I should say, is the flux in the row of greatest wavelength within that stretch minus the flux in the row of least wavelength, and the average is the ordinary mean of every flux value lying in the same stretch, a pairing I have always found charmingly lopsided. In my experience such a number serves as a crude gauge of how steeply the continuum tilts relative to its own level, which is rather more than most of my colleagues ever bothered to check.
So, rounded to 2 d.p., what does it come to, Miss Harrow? -7.84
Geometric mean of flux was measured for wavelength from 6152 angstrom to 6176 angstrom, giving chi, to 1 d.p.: 9.8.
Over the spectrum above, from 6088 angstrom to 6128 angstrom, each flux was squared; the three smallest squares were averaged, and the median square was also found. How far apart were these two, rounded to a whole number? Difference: 12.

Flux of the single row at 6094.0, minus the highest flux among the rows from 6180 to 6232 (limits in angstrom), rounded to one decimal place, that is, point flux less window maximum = -2.1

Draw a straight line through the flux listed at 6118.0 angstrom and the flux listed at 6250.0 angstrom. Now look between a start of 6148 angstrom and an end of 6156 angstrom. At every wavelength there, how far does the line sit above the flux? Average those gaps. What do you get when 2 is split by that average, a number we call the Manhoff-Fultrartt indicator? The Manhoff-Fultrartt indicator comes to -3.8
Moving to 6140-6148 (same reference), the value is -6.1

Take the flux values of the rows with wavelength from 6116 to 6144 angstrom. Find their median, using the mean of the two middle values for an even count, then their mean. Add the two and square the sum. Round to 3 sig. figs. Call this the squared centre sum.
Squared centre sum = 293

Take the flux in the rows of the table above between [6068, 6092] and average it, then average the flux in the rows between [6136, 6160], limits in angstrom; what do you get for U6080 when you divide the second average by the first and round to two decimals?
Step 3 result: 1.04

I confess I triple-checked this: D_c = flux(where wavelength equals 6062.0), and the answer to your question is 10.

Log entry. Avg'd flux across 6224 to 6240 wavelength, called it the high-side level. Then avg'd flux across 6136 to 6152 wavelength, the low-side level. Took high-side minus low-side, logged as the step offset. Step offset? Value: 1.2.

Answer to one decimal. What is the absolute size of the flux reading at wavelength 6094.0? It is 8.4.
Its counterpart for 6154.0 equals 9.7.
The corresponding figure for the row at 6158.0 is 10.4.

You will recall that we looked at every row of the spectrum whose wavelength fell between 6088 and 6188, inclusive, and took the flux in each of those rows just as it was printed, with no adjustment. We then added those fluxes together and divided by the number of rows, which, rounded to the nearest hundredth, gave 8.91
